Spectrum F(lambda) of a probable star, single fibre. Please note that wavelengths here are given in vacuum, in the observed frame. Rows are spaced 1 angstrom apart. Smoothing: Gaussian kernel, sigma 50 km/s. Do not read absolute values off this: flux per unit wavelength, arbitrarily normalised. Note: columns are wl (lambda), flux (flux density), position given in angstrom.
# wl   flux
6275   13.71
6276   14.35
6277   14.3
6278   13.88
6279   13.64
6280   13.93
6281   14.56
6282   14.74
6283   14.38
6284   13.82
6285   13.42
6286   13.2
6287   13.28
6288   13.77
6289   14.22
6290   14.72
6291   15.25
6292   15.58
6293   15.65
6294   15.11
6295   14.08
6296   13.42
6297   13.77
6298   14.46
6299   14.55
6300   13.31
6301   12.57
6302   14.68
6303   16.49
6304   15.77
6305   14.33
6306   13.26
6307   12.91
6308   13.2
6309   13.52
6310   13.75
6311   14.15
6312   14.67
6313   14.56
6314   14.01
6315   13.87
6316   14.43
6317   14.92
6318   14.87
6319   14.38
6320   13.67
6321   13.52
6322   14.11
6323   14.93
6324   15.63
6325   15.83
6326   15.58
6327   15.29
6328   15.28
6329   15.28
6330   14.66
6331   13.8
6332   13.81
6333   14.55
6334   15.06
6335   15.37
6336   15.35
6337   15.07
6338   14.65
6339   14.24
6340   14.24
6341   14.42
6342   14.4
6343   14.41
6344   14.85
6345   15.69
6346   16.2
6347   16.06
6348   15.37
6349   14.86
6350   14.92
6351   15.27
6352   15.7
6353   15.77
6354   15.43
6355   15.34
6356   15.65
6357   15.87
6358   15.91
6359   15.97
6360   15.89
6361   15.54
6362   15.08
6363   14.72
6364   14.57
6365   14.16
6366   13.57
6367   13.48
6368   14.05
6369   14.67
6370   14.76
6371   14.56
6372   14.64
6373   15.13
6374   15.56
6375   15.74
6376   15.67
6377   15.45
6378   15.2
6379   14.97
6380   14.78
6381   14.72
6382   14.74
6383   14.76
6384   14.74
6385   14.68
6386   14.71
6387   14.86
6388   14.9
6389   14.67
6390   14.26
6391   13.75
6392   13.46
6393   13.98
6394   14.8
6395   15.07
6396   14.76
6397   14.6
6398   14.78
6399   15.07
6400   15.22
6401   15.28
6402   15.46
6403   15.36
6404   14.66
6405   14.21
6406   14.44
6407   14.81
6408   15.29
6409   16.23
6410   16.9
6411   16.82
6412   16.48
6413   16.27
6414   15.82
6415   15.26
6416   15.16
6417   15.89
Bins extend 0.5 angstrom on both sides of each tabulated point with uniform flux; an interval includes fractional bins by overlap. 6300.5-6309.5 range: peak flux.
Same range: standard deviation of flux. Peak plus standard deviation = 17.8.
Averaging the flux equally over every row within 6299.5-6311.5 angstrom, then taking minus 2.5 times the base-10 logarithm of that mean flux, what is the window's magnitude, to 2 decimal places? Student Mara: -2.86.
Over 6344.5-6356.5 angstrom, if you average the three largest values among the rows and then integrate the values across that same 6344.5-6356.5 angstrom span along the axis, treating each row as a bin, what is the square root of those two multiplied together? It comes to 54.6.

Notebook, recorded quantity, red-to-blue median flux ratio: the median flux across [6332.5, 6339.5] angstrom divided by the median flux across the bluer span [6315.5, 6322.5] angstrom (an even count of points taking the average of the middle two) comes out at 1.05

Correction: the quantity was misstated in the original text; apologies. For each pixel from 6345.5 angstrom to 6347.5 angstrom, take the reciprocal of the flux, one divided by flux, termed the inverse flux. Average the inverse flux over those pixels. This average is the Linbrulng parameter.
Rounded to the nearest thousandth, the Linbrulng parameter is 0.062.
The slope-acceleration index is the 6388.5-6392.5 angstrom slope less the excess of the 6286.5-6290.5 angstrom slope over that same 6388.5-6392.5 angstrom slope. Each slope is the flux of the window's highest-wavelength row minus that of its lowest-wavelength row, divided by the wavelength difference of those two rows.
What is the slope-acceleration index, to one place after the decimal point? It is -1.3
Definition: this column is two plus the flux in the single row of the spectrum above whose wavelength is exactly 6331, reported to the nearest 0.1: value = 15.8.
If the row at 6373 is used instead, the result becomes 17.1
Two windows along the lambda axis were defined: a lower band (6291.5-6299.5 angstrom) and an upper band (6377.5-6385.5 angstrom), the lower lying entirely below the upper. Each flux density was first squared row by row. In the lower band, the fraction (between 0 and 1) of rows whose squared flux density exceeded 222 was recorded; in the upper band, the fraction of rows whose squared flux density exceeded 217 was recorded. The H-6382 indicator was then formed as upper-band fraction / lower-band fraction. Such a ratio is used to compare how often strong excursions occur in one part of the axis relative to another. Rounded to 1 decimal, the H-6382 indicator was 2.0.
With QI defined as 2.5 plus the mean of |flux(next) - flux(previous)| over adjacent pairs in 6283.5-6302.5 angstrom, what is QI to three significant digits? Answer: 3.08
